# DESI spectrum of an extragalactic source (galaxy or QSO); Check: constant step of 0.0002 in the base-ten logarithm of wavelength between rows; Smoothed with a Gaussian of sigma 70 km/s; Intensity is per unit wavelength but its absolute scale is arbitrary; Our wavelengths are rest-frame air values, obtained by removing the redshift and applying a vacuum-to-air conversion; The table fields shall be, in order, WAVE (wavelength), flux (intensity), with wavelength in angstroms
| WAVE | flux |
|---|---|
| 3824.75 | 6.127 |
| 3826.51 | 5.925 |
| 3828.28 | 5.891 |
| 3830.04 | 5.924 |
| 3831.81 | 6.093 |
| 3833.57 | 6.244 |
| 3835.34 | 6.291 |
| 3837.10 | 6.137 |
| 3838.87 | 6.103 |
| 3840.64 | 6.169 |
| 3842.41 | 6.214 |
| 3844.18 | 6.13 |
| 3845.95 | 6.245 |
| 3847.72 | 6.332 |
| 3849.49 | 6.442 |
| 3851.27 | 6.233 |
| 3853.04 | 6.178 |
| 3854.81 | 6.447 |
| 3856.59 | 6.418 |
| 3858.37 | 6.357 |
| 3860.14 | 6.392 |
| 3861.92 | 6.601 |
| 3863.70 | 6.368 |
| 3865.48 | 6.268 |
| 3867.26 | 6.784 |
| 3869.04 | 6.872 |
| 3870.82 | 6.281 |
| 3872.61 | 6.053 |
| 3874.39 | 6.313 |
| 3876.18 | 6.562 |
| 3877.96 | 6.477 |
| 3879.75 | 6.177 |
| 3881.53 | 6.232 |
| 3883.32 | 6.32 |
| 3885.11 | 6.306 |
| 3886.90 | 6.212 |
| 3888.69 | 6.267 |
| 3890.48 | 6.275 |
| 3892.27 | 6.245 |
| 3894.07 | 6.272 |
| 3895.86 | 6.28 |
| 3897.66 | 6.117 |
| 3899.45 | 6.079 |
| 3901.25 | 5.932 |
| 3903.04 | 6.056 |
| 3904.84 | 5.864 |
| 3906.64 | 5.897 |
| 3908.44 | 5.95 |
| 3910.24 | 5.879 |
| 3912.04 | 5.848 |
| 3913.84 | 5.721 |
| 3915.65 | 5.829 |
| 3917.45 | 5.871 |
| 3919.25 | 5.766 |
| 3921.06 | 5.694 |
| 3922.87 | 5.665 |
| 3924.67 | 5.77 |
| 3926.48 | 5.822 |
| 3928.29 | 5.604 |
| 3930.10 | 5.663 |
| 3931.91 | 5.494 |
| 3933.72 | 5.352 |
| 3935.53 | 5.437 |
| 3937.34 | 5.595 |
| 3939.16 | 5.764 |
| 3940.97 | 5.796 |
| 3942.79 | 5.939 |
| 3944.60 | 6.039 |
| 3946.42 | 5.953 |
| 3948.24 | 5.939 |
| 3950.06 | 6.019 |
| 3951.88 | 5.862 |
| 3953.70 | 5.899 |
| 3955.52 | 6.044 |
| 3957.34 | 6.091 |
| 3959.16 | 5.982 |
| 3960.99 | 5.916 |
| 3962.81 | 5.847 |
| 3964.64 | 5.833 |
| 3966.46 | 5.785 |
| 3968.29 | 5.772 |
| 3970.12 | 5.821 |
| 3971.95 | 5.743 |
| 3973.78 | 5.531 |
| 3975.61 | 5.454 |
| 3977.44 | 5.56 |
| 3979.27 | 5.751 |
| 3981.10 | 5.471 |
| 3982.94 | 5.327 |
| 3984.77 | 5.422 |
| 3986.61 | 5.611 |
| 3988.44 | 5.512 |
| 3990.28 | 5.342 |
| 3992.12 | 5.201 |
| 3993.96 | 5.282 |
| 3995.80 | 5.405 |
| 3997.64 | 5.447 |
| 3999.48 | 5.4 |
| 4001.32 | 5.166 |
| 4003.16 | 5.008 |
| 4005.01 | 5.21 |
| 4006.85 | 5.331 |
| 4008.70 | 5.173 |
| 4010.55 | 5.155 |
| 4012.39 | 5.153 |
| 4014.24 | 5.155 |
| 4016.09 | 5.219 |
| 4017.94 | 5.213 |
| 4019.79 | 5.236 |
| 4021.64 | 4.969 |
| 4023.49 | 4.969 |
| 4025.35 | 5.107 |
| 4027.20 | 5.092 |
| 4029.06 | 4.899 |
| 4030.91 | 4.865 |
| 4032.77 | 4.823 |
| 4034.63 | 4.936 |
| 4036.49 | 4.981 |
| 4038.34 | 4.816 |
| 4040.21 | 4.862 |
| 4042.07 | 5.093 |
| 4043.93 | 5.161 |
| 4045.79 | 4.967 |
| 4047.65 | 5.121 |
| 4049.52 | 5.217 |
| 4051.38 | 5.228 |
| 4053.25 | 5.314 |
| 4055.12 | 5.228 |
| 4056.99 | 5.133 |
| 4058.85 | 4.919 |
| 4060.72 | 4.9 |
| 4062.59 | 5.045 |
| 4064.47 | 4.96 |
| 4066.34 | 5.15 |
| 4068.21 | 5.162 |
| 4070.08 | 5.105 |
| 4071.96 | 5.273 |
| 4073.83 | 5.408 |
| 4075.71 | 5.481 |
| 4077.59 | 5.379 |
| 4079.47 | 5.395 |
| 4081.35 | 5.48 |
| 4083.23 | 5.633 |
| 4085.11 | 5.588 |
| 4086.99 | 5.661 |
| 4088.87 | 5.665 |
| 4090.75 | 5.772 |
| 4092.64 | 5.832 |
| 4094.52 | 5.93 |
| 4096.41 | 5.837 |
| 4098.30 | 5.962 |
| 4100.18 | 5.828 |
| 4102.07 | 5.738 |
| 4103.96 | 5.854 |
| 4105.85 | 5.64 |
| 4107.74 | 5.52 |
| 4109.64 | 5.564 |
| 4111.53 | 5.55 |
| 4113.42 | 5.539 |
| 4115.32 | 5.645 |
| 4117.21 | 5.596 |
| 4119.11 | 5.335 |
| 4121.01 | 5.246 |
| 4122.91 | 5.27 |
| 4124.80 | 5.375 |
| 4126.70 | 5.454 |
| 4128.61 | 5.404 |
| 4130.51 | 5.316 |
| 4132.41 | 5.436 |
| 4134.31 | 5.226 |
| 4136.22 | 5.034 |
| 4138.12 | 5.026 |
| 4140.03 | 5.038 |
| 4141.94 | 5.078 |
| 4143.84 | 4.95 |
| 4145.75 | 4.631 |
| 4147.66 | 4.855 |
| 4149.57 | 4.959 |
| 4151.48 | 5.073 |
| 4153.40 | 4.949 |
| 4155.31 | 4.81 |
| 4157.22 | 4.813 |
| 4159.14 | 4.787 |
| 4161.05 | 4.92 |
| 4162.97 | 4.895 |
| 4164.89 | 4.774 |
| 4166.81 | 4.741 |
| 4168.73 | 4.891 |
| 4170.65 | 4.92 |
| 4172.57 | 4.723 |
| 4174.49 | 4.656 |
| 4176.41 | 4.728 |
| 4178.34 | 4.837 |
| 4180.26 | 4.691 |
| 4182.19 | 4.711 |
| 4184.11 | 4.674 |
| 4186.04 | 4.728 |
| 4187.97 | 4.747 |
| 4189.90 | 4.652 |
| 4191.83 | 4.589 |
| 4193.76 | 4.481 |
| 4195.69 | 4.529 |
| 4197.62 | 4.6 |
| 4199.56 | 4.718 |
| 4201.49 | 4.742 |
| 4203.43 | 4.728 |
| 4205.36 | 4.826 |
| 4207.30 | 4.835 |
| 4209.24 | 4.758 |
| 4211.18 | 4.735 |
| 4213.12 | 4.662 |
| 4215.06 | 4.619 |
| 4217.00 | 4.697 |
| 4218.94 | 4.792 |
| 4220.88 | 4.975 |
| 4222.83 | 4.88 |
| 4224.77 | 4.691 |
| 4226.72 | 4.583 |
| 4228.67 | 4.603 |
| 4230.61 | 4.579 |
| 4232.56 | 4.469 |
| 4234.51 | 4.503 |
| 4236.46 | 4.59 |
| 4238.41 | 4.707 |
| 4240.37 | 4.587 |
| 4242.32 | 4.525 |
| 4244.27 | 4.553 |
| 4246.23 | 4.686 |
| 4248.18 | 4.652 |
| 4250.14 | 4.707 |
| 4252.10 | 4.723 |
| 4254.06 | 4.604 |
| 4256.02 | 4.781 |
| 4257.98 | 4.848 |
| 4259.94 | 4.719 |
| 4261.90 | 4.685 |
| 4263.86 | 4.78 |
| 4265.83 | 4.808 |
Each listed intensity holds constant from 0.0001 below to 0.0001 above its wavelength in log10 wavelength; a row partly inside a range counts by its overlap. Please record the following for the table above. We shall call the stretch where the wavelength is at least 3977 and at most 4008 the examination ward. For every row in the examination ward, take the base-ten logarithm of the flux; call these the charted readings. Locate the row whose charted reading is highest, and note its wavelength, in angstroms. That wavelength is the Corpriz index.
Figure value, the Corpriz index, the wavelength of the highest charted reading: 3979.27 angstroms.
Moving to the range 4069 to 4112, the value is 4098.30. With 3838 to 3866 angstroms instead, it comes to 3861.92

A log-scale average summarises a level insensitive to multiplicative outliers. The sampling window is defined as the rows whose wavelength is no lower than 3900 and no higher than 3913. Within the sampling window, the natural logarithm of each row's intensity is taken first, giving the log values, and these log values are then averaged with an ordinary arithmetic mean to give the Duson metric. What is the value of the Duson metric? 1.78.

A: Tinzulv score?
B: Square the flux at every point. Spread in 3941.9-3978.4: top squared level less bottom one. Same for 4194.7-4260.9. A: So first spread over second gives 1.5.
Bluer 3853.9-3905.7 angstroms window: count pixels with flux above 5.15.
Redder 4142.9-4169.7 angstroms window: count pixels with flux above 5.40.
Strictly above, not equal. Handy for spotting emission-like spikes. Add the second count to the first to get 29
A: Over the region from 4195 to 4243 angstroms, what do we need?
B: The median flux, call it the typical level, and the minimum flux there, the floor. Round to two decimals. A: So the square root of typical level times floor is 4.58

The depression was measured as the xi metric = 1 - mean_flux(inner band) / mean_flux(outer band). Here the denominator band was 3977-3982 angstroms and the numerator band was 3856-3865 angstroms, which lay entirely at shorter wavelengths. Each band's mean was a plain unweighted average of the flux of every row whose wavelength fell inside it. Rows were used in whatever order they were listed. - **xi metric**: -0.15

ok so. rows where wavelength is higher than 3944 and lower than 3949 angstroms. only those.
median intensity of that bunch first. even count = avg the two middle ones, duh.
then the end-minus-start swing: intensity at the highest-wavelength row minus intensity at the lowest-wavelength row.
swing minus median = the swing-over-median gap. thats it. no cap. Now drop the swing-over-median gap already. -6.1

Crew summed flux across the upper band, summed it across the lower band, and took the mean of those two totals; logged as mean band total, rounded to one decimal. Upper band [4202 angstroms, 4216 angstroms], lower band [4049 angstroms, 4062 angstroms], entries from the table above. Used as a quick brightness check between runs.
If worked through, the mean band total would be 34.6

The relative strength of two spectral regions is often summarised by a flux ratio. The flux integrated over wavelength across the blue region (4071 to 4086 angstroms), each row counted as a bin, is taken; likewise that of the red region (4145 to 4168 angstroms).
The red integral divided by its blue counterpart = 1.36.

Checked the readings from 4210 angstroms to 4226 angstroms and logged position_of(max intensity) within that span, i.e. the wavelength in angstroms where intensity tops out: 4220.88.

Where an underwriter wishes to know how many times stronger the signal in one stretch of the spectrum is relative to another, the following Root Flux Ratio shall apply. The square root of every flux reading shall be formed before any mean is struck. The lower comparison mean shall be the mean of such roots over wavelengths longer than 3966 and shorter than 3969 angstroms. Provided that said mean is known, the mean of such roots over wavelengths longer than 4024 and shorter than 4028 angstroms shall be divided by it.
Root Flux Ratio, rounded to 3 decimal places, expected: 0.939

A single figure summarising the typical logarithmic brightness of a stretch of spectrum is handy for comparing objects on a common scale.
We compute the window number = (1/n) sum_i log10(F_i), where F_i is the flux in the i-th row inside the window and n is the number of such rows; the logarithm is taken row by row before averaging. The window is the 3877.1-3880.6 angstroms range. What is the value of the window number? 0.80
